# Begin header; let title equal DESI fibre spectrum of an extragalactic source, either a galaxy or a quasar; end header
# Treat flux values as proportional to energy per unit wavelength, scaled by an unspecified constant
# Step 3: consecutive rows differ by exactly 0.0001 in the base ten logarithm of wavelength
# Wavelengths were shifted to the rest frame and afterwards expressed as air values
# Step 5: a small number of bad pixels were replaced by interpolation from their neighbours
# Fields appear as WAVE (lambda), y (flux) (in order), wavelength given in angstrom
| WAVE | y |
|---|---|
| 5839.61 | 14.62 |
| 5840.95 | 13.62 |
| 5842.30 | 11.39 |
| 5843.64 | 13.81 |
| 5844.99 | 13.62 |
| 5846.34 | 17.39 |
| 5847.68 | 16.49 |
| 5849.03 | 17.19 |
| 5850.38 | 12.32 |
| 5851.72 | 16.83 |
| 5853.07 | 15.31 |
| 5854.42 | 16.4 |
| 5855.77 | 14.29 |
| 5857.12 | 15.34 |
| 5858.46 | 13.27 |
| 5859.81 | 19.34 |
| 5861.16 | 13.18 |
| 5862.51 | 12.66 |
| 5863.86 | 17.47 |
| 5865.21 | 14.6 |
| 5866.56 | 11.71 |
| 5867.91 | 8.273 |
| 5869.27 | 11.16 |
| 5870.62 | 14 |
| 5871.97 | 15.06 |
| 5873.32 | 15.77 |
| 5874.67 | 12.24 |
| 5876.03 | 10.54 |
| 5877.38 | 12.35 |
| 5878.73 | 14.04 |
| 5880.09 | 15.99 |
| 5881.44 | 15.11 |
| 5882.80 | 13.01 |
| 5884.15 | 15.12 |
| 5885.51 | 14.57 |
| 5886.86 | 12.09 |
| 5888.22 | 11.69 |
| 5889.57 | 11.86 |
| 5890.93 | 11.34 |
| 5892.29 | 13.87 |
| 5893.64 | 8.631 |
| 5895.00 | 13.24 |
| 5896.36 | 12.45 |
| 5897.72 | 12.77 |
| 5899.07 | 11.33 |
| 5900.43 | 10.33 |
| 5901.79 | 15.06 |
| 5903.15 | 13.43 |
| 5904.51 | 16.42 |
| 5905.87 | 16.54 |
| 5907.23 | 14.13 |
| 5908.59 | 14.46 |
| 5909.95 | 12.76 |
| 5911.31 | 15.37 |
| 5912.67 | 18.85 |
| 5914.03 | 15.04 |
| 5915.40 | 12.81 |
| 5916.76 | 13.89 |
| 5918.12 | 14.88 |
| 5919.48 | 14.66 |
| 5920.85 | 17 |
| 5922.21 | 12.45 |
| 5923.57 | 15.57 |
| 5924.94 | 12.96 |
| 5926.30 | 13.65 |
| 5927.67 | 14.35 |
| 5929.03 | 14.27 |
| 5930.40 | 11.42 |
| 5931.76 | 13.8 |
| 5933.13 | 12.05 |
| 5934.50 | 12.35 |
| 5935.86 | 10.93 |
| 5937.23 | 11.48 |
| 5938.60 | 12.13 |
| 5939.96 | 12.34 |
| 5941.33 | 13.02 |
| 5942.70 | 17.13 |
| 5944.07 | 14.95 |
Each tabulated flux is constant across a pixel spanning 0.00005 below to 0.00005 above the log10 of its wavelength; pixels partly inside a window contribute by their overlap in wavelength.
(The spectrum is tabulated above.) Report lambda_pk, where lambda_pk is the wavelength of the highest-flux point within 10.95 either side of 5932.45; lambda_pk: 5942.70 angstrom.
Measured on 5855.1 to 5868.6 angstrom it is 5859.81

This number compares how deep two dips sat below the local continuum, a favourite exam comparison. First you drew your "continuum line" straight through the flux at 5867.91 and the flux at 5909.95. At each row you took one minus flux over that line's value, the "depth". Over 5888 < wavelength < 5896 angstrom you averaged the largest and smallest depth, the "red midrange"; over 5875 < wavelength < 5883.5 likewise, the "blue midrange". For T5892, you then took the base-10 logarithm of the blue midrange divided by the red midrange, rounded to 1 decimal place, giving 1.1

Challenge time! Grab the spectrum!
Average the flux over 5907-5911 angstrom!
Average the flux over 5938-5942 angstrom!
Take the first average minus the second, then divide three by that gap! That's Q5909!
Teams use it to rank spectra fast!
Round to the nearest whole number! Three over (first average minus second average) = 2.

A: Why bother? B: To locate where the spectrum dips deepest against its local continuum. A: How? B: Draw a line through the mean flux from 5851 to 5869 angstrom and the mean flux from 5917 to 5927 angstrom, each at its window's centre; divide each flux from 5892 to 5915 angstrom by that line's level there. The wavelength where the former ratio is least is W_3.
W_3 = 5893.64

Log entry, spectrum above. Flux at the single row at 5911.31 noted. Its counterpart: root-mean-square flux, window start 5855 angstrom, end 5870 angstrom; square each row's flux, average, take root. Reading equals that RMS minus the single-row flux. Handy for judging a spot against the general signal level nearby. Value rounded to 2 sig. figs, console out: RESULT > -1.3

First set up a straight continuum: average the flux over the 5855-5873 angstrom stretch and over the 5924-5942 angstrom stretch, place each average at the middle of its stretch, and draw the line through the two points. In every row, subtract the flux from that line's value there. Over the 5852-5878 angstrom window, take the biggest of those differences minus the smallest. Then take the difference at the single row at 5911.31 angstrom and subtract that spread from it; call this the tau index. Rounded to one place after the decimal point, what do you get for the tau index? -13.2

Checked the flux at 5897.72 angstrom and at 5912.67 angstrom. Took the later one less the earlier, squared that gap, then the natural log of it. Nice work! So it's 3.6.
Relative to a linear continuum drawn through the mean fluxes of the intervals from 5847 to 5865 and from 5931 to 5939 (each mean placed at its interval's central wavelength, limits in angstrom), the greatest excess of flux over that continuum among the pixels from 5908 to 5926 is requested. 5.8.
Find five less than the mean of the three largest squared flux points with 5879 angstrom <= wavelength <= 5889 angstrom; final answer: 233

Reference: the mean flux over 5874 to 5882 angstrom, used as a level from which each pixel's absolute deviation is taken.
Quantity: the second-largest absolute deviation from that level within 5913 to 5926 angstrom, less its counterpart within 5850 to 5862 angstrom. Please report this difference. -1.3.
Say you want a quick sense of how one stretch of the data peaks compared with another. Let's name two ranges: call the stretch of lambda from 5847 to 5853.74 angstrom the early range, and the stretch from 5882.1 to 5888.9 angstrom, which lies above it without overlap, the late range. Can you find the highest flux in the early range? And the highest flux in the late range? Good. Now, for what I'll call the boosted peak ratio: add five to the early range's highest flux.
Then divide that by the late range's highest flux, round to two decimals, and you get 1.47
